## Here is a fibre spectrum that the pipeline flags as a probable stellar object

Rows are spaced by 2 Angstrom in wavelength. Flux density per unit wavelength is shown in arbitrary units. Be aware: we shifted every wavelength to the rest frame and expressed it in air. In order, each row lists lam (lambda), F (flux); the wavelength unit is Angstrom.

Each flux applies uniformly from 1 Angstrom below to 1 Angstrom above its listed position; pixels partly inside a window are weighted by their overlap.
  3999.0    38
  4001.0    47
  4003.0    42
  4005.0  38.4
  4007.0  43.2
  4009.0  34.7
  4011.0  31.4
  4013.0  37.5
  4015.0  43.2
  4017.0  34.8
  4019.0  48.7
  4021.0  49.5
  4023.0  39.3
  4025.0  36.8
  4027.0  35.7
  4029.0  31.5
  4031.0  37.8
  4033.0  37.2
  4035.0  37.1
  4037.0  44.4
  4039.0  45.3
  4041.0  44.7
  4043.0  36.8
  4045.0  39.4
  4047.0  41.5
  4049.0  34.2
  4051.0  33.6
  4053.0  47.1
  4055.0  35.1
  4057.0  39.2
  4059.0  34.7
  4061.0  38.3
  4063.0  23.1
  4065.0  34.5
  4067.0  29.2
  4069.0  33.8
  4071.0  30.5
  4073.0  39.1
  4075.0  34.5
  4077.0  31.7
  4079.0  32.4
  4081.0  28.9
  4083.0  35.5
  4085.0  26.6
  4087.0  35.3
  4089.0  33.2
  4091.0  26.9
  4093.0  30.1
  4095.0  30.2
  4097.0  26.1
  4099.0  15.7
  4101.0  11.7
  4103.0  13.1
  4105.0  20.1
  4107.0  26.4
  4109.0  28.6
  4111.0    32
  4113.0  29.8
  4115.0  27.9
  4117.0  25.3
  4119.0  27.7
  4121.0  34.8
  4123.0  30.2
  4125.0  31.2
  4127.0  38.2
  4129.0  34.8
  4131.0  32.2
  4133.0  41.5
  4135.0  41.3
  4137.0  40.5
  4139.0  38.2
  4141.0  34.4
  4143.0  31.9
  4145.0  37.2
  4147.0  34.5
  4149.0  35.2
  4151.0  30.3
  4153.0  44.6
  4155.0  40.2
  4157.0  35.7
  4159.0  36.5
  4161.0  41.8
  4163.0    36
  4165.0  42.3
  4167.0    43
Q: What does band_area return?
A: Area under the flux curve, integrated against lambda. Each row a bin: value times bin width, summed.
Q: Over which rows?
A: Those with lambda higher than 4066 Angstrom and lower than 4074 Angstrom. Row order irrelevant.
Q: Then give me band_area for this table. 265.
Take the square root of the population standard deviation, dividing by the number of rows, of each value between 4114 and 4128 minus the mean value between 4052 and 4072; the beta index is 2.03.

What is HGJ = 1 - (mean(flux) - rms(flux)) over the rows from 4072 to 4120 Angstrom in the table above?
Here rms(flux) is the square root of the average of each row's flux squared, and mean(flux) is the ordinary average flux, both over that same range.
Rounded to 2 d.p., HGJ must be 1.80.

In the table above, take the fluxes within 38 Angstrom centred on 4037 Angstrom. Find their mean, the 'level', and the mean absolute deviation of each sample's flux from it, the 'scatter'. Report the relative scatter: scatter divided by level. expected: 0.113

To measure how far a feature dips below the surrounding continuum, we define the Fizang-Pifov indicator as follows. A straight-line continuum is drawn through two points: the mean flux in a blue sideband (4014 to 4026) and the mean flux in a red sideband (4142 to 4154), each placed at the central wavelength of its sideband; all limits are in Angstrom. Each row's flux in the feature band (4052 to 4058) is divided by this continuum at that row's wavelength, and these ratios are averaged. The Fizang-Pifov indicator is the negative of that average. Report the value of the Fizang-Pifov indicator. -1.00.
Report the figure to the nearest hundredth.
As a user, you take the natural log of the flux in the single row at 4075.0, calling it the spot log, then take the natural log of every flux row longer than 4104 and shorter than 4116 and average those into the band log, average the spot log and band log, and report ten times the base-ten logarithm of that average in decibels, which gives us 5.34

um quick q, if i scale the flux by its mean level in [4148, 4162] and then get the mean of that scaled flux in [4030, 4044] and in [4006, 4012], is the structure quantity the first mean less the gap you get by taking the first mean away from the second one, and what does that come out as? 1.18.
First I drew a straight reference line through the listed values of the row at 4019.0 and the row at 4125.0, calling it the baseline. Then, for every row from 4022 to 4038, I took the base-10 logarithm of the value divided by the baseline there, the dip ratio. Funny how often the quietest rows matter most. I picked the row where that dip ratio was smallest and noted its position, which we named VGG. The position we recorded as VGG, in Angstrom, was 4029.0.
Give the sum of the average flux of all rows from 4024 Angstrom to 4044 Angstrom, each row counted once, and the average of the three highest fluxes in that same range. 84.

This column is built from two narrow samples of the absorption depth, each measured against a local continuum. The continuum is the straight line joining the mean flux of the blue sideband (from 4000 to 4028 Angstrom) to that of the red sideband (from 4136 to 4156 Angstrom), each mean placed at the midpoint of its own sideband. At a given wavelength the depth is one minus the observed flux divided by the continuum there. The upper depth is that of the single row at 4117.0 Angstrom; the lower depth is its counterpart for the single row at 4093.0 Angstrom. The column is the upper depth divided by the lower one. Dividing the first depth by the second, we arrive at 1.5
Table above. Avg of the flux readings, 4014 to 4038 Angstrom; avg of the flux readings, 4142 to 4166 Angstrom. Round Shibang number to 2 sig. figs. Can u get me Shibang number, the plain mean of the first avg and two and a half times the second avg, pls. 66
